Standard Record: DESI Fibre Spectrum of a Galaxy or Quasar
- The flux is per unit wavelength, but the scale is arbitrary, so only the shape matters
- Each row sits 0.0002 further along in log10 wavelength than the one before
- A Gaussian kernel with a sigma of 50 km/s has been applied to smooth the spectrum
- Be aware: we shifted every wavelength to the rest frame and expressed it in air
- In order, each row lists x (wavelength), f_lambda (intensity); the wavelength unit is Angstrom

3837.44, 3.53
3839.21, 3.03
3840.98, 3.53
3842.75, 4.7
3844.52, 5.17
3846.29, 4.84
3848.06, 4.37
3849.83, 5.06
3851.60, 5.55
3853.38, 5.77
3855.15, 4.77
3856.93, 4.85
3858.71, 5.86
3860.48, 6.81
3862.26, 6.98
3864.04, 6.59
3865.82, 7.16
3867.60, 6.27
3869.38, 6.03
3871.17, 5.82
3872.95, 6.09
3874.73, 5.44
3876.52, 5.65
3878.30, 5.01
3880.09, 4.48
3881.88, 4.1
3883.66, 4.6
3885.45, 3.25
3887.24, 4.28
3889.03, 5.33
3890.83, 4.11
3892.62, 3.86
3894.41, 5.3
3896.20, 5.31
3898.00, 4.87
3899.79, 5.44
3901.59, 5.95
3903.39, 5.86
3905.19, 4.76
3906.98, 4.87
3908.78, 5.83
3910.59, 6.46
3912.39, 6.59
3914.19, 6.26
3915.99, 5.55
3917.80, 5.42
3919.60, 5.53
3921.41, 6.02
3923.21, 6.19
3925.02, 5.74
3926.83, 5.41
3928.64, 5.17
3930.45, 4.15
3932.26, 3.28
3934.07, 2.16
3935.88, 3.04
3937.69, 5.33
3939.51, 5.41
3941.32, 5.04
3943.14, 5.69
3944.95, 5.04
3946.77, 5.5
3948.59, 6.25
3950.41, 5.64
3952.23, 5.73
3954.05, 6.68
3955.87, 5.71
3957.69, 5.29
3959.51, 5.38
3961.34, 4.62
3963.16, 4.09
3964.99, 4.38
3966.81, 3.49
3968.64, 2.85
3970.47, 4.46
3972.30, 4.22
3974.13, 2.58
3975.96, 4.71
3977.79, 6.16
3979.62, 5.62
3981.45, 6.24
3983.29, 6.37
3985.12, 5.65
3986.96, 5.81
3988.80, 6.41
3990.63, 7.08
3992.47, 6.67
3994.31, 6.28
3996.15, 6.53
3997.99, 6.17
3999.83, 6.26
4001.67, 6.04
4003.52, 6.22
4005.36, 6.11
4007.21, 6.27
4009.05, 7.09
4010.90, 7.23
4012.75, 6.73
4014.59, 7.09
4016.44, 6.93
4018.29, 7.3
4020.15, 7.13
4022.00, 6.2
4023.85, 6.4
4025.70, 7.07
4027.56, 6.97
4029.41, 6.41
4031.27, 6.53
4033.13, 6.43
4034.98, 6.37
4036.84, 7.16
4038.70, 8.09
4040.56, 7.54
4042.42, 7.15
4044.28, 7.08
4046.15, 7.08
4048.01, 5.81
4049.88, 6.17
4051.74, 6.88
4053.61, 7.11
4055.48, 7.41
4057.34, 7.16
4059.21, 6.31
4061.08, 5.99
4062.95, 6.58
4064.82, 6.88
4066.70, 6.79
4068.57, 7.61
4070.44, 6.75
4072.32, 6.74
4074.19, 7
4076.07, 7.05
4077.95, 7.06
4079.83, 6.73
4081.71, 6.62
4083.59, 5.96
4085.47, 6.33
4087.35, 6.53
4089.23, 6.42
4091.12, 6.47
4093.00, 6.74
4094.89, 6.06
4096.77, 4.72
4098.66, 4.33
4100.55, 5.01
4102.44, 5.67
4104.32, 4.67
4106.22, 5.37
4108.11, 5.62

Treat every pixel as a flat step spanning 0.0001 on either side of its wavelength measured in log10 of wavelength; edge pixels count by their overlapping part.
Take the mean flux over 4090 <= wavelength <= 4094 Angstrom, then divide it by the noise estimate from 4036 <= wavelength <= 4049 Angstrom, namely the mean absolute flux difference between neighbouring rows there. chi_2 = 12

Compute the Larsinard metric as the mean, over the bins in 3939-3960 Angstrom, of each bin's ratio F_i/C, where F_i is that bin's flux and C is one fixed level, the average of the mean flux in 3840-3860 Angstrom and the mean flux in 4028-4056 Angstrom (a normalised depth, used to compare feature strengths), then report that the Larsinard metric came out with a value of 0.95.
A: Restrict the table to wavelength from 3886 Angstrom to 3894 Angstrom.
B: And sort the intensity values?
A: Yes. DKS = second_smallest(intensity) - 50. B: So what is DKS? -45.9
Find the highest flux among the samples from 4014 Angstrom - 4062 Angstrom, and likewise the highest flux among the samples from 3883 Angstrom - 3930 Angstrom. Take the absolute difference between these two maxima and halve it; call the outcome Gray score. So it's 0.75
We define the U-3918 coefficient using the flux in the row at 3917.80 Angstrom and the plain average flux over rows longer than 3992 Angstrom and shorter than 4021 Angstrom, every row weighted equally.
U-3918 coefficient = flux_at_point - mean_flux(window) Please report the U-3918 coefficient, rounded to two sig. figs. -1.2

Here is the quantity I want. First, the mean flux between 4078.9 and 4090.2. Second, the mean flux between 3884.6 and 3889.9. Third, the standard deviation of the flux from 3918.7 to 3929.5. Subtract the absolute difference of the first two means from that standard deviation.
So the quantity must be -1.8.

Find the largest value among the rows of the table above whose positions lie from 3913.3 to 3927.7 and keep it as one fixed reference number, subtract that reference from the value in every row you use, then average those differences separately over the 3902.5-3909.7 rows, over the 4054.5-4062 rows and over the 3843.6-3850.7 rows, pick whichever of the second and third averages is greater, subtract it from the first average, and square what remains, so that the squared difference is 1.9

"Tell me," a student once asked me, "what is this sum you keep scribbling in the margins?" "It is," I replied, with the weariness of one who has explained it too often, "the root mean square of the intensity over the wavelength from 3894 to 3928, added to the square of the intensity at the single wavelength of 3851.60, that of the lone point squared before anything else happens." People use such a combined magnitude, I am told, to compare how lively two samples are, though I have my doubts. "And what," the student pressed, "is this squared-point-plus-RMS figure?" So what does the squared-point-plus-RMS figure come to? 36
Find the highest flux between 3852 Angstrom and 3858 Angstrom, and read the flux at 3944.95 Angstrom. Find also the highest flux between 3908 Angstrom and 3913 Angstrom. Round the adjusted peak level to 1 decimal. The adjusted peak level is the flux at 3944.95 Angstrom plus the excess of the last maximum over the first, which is 5.9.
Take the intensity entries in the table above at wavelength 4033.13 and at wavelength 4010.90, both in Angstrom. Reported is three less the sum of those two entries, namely -10.7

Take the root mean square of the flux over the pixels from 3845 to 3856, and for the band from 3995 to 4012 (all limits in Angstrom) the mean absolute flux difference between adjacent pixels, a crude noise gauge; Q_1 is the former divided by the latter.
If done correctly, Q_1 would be 20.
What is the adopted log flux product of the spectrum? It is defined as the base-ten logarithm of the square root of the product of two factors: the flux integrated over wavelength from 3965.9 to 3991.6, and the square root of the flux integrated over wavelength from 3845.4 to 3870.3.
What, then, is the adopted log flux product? 1.60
